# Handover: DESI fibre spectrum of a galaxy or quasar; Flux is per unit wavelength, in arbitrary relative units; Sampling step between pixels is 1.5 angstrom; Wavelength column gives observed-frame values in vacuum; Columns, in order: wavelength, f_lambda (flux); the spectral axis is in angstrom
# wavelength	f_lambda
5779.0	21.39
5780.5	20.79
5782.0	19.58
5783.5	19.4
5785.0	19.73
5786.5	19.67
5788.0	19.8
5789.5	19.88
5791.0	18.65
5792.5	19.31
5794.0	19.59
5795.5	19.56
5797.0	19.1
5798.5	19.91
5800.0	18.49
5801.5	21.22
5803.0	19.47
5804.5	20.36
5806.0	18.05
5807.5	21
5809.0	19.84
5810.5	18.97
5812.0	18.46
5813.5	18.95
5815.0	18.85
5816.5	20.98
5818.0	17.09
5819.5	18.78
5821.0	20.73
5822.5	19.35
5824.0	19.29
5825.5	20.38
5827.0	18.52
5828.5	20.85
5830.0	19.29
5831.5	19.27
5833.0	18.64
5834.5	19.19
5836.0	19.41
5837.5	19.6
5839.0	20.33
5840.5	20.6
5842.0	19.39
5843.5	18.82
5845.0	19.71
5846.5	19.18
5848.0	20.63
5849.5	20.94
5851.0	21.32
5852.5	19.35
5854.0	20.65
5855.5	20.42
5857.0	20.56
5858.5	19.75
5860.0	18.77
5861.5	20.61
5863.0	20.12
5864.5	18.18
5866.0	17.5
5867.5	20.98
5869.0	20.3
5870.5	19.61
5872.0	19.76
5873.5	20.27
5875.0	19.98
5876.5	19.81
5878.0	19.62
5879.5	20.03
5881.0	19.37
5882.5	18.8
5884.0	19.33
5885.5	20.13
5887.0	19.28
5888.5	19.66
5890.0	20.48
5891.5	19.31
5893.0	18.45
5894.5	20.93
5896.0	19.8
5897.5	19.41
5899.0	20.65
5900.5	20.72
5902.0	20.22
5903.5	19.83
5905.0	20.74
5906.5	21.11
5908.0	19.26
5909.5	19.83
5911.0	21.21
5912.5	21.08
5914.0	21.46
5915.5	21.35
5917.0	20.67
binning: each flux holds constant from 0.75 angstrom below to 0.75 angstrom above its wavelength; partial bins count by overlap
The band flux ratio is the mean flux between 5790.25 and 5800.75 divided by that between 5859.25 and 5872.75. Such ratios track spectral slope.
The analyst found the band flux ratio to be 0.984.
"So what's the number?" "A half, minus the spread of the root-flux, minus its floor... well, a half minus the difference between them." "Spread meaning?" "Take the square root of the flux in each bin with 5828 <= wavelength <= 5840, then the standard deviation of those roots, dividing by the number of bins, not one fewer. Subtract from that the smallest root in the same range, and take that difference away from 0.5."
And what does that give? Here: 4.74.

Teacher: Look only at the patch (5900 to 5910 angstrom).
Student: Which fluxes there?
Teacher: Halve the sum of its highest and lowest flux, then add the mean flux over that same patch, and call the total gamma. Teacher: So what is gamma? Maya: 40.4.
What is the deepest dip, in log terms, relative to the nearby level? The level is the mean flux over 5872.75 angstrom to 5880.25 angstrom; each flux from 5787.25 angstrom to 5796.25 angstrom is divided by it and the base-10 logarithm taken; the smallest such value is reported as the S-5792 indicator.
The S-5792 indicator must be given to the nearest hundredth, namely -0.03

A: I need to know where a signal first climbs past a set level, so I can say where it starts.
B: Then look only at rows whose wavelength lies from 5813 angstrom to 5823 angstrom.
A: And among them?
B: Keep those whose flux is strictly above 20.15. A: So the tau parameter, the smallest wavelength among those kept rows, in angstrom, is 5816.5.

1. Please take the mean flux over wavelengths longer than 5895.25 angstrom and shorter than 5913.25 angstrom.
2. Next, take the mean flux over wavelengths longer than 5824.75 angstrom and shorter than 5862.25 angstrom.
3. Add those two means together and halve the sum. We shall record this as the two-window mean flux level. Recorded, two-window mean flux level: 20.08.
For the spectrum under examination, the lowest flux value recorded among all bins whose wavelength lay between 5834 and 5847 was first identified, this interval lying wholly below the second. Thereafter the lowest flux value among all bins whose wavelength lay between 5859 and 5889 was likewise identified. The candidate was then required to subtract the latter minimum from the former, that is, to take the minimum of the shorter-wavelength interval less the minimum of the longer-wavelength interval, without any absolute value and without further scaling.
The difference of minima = 1.3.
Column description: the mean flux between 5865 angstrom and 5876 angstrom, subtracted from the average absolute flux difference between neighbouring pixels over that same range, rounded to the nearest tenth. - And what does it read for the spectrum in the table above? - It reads -18.8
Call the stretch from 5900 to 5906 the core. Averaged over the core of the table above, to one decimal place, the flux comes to 20.4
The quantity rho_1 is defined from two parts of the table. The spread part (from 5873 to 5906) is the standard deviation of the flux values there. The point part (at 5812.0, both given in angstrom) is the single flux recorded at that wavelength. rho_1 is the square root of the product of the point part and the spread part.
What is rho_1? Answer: 3.4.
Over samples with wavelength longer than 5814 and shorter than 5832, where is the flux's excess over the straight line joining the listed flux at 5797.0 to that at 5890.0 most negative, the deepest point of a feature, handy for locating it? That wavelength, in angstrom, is 5818.0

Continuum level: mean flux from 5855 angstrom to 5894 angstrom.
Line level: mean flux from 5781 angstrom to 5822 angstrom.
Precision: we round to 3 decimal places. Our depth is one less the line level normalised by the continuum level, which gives 0.010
